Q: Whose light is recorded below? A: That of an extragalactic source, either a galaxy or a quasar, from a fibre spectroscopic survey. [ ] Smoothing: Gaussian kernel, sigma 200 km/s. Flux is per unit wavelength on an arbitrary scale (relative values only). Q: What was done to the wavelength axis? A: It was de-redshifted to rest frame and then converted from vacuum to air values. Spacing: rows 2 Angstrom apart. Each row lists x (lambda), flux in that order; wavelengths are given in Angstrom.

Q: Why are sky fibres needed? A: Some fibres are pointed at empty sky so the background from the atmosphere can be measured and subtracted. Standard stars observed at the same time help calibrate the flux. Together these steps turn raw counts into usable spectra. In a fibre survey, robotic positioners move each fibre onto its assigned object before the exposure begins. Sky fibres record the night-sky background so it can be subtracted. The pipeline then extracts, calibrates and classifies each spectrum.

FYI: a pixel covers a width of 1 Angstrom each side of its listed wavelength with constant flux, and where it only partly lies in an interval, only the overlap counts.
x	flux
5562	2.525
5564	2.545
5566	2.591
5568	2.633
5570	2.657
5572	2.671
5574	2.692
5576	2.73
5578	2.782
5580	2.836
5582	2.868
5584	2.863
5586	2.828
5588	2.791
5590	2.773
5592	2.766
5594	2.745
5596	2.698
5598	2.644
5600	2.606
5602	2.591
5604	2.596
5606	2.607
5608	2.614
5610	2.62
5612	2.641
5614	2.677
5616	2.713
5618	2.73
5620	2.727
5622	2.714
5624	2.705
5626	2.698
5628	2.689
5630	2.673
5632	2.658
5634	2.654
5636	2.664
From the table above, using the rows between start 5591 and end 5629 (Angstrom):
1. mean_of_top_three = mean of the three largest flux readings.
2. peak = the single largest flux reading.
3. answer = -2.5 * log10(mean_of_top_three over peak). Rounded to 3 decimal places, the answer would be 0.007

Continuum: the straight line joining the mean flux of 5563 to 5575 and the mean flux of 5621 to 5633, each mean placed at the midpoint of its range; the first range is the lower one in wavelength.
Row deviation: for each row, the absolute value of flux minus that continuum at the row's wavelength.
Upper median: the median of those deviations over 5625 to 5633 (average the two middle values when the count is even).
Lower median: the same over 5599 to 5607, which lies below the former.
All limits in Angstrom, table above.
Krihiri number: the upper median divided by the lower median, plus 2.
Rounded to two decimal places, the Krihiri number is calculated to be 2.22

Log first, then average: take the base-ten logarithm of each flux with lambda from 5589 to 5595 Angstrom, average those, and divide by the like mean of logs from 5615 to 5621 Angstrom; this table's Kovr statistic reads 1.01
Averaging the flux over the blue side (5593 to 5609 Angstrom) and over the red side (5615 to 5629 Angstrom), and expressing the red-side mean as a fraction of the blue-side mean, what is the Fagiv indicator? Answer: 1.03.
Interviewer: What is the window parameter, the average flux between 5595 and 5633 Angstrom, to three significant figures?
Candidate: 2.66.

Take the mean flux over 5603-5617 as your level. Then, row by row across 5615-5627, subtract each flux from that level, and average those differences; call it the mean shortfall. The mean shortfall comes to -0.08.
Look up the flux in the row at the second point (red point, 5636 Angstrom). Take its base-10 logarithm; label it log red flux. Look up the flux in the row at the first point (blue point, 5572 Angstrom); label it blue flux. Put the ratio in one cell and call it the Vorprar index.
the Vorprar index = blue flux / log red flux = 6.28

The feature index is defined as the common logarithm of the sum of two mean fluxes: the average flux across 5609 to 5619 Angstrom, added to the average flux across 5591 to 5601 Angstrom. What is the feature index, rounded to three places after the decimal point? 0.730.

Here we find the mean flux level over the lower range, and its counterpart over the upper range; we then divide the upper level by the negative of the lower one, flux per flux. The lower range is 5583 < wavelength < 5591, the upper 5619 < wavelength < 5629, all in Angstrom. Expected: -0.96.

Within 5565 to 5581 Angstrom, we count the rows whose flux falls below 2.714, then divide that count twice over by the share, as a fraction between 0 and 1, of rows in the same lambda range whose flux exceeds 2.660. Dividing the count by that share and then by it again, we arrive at 13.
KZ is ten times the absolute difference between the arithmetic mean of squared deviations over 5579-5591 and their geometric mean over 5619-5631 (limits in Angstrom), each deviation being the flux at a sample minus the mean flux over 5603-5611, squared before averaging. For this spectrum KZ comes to 0.40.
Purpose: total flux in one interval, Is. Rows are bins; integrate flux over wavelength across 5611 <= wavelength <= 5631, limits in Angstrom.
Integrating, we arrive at 53.9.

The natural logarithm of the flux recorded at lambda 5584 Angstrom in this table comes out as 1.05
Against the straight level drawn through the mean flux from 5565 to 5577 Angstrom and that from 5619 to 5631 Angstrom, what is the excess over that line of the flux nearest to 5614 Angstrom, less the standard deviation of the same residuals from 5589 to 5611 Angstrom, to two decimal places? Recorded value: -0.09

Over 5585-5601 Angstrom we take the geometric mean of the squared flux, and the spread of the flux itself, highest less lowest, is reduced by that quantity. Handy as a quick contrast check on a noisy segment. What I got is -7.2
